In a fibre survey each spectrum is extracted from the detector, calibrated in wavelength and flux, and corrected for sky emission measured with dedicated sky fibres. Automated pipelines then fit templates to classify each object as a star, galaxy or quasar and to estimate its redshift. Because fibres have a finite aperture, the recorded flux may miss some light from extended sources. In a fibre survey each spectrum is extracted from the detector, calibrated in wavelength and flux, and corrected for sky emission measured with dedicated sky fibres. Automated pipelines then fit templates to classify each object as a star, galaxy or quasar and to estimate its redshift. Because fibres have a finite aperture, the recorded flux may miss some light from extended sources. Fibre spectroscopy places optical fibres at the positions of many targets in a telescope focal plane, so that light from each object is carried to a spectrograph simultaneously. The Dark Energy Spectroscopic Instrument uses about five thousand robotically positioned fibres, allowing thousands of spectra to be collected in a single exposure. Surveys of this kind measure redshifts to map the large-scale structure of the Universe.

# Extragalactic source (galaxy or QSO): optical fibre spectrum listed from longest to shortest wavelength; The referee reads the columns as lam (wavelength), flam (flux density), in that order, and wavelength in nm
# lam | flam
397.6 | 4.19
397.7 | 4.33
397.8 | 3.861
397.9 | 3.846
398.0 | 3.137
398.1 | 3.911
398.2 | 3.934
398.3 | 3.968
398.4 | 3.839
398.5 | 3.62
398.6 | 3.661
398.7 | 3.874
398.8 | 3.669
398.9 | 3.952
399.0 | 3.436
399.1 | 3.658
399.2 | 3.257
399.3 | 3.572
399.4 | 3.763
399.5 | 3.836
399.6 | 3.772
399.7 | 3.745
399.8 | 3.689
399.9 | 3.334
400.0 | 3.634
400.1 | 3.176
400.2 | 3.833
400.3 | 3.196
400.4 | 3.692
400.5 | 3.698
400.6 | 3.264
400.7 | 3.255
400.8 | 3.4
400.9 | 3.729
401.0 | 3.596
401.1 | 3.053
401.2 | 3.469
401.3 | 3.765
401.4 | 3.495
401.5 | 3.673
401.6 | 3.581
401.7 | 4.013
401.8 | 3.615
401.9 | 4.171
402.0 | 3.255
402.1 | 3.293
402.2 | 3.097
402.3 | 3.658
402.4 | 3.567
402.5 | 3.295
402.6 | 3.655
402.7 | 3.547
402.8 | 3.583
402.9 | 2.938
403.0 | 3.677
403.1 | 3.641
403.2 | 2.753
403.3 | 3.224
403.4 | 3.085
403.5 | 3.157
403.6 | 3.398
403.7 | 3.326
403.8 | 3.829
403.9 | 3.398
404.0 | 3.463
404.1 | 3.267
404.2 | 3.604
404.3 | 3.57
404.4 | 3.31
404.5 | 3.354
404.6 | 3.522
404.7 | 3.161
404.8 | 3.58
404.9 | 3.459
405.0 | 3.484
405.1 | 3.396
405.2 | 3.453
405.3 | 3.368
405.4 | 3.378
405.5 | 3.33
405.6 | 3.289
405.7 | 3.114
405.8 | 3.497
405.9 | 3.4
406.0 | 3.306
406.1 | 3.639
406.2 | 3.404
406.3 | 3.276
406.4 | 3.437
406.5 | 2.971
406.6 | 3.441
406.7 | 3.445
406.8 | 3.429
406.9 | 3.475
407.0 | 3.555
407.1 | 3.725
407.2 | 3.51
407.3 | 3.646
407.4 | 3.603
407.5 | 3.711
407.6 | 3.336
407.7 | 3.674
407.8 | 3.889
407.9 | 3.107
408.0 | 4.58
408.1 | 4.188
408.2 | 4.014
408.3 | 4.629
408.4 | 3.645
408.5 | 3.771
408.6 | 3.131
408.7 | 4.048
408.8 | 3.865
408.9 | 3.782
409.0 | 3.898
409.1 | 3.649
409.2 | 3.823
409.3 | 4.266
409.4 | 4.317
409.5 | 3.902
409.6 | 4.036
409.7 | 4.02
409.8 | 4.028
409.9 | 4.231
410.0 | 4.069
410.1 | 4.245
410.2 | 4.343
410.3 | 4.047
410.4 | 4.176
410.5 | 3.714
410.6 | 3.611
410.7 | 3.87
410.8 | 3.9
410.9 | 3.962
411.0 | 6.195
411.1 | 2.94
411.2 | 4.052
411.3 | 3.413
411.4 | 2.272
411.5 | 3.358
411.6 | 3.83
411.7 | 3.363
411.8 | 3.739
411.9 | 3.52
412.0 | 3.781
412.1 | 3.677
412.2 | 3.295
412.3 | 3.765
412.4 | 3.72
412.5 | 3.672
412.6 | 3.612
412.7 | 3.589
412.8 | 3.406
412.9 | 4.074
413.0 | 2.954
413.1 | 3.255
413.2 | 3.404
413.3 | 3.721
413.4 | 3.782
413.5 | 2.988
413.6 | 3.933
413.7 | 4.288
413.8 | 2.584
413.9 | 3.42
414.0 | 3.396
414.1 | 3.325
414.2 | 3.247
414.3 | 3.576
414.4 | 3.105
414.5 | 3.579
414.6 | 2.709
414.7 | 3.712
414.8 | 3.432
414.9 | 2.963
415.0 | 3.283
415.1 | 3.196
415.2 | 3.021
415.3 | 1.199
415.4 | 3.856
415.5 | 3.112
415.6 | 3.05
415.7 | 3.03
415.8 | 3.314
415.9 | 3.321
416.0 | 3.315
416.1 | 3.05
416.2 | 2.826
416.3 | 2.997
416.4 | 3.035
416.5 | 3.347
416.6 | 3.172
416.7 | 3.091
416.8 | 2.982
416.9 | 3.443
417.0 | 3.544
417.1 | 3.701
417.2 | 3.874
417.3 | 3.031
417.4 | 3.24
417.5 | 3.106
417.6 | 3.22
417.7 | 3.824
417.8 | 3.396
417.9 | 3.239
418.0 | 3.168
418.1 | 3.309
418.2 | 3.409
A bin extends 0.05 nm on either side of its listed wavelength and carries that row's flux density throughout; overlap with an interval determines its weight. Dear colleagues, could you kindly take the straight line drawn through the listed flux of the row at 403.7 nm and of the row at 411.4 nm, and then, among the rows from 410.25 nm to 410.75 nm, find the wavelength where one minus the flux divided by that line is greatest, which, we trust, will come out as 410.6 nm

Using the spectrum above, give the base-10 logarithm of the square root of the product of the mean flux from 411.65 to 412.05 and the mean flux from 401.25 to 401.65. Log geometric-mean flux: 0.56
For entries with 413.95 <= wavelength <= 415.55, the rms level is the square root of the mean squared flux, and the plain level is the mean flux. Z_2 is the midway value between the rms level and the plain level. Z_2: 3.20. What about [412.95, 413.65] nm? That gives 3.44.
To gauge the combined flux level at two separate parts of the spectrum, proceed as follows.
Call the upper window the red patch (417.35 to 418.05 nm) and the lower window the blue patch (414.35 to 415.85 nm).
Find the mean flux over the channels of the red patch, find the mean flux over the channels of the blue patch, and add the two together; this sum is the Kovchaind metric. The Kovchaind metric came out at 6.42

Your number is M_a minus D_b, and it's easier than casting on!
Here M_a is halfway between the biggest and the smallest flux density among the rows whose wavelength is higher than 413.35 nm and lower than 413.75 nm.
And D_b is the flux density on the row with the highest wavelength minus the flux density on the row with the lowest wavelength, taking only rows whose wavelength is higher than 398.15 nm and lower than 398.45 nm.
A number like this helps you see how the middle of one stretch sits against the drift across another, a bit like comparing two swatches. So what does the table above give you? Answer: 3.73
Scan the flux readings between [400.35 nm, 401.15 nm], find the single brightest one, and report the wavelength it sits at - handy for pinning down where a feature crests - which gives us 400.9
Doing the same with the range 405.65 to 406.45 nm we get 406.1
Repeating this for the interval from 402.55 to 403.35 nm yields 403.0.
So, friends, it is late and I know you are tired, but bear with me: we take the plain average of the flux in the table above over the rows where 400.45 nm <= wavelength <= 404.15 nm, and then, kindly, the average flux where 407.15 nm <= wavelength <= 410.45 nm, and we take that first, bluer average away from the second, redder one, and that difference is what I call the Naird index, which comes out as 0.5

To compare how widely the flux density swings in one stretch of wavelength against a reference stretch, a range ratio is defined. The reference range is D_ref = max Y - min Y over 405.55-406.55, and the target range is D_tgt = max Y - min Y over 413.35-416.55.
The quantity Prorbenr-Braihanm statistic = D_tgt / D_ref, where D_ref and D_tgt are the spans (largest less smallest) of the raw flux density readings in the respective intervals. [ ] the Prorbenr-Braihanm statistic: 4.6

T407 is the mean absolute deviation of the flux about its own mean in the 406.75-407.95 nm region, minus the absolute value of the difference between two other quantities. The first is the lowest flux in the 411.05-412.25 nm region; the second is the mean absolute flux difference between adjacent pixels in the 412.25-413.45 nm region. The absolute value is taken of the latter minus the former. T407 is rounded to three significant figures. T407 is -1.85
